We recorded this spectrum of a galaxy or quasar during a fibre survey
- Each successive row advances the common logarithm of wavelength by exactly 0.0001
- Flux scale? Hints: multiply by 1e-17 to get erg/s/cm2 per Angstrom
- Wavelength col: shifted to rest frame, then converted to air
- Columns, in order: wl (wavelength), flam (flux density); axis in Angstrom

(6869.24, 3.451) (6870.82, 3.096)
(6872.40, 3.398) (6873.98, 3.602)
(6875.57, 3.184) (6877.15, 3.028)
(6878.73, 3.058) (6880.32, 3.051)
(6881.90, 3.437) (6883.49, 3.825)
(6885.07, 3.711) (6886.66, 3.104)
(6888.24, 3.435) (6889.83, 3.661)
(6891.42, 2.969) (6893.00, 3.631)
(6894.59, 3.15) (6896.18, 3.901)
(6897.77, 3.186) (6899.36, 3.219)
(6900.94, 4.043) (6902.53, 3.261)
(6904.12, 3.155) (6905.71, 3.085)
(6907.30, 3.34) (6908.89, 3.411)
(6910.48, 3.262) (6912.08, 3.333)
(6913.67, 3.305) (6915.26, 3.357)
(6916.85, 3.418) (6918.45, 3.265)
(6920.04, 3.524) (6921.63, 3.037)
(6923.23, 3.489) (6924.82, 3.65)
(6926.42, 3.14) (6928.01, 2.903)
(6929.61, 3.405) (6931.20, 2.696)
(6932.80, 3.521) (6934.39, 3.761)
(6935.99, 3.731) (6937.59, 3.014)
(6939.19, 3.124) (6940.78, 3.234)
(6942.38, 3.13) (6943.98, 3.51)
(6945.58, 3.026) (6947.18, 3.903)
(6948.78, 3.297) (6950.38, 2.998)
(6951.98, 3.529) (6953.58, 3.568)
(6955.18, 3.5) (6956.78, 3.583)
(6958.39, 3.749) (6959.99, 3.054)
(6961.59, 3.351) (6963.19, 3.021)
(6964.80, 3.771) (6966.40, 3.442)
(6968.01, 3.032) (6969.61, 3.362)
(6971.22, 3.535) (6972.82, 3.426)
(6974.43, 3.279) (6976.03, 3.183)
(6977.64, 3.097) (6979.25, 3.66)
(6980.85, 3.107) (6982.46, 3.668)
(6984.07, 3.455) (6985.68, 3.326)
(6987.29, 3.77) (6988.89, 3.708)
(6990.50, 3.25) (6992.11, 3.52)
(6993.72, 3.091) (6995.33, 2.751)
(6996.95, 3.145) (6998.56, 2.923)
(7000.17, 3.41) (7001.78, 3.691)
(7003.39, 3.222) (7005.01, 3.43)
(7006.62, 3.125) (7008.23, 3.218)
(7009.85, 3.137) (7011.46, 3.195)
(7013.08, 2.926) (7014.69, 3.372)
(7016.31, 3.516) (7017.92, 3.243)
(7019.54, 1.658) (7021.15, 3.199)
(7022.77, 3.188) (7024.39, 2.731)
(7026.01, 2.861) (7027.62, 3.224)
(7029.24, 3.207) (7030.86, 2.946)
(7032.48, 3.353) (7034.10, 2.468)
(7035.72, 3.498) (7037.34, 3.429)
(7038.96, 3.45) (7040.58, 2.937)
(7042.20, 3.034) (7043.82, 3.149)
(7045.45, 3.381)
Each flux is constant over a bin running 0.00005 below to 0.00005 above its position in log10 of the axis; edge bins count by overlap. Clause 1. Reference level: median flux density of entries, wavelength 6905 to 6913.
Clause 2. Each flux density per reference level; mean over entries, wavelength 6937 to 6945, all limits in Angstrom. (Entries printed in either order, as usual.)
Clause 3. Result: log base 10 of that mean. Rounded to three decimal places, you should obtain -0.017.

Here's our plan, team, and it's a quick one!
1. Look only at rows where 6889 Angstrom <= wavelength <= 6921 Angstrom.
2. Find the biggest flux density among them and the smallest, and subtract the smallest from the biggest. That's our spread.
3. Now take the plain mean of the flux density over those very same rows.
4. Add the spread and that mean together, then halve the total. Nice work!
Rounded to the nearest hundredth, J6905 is 2.22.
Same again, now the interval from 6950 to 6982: 2.07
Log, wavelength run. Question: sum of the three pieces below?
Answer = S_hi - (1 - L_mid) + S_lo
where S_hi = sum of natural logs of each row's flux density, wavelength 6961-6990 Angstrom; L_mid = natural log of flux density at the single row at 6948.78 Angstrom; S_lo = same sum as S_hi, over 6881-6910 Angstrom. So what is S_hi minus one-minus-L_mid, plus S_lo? 44.2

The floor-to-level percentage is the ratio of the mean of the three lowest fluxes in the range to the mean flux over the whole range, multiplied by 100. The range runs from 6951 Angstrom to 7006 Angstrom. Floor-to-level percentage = 86.0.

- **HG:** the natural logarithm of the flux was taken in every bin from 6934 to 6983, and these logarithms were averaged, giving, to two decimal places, 1.21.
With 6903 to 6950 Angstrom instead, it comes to 1.19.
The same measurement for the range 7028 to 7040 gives 1.15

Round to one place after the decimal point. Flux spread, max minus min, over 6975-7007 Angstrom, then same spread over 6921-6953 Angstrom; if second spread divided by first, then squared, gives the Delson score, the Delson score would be 1.4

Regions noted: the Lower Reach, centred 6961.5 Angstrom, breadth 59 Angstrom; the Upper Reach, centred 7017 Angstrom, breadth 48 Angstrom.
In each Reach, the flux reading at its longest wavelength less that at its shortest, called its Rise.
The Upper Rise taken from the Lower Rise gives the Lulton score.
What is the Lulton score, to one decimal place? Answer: -0.1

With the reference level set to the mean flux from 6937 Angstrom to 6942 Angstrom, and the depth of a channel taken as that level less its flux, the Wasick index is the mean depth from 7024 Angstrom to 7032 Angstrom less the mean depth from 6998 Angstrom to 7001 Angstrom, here 0.17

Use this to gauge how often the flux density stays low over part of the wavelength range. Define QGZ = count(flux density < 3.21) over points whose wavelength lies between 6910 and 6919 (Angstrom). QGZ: 0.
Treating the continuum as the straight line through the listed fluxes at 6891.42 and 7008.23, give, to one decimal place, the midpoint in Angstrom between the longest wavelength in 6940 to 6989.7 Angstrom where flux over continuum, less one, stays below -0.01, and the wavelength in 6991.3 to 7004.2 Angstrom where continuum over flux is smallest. 6991.3 Angstrom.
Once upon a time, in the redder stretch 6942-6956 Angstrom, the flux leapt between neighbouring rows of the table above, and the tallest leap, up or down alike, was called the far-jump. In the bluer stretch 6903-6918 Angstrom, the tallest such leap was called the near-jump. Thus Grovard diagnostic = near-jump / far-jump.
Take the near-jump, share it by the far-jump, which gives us 0.29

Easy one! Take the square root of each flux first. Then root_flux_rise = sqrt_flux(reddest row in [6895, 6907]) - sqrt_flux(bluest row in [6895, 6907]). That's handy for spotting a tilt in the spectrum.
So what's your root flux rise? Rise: -0.22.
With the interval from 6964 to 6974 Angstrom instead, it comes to -0.09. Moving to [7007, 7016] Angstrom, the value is 0.04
